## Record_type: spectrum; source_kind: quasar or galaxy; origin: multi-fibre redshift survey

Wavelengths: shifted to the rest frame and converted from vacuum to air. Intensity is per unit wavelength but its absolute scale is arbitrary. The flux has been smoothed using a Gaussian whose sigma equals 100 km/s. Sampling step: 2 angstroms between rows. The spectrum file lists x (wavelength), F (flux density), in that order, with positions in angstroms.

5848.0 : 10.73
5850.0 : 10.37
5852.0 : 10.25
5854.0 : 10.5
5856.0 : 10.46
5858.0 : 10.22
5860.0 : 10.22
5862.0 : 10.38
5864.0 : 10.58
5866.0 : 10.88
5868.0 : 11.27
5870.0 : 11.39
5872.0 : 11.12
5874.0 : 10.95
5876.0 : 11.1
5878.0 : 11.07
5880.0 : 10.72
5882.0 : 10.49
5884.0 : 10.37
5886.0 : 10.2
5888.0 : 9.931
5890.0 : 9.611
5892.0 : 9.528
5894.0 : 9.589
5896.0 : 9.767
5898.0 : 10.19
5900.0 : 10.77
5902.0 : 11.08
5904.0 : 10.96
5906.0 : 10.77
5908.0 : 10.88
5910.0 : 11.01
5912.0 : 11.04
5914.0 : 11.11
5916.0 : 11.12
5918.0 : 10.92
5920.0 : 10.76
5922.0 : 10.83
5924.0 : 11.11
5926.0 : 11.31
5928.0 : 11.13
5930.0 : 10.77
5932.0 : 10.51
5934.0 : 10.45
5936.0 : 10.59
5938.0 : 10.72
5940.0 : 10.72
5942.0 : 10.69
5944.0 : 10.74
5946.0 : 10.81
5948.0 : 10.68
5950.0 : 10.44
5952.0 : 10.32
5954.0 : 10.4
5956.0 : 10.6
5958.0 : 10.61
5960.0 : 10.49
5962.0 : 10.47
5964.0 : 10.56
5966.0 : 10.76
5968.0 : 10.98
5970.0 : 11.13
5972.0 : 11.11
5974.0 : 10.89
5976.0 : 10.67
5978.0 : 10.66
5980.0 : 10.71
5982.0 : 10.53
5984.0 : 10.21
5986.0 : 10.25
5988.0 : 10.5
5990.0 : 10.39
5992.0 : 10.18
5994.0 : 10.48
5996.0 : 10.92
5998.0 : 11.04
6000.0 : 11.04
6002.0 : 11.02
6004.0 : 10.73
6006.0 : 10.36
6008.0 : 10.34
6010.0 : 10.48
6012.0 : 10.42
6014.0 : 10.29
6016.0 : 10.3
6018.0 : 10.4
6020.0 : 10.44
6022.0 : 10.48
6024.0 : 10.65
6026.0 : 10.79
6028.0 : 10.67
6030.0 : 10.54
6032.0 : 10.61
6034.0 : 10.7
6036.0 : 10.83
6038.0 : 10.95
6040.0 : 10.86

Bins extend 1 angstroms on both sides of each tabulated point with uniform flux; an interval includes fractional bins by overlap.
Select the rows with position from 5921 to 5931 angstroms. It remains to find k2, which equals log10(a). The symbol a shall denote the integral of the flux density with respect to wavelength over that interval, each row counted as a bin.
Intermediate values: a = 110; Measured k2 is 2.04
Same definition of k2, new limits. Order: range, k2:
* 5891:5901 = 2.00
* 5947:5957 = 2.02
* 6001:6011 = 2.02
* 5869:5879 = 2.05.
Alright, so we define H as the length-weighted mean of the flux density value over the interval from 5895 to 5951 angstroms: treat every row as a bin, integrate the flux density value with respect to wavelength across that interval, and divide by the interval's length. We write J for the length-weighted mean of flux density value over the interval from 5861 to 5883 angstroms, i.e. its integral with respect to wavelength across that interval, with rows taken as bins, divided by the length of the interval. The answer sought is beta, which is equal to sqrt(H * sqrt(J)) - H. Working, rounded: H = 10.8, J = 10.9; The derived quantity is -4.81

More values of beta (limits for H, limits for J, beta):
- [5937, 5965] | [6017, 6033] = -4.72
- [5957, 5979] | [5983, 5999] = -4.85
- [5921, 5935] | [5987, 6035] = -4.93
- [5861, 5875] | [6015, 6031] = -4.98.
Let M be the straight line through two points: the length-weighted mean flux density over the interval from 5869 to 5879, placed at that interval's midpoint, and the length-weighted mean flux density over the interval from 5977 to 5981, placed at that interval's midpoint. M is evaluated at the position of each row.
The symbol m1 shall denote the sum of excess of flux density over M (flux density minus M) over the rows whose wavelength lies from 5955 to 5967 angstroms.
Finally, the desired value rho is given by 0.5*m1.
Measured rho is -0.54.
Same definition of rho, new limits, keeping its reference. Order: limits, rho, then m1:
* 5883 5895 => -3.57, -7.15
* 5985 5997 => -0.54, -1.09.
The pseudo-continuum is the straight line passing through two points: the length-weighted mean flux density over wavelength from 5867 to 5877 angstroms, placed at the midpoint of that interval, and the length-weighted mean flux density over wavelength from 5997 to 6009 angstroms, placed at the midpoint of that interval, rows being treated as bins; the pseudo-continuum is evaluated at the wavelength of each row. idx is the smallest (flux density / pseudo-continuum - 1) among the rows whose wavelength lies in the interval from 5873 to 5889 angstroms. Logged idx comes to -0.107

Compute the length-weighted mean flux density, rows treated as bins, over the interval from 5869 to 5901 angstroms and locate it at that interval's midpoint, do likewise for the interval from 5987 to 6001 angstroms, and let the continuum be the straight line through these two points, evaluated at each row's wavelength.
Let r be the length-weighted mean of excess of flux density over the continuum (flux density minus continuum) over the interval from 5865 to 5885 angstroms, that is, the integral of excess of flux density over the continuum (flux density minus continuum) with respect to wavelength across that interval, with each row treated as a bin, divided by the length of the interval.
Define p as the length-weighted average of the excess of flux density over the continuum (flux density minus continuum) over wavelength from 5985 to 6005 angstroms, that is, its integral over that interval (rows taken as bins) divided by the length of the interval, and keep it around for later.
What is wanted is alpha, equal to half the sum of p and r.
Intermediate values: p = 0.00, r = 0.53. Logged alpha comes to 0.27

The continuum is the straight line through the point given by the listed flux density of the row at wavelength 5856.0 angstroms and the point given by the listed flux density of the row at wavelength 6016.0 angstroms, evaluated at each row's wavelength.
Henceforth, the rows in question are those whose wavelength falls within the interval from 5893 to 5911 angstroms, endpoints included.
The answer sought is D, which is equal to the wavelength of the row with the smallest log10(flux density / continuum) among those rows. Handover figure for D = 5894.0 angstroms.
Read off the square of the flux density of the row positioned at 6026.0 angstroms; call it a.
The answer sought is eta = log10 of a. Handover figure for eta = 2.07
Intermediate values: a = 116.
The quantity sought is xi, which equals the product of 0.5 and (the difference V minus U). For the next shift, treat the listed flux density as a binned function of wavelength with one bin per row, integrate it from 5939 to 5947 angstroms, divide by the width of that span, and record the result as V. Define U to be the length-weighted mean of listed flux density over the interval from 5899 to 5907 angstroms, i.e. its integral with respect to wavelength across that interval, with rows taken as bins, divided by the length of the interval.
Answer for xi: -0.08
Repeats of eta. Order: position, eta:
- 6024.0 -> 2.05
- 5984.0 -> 2.02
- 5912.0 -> 2.09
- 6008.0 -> 2.03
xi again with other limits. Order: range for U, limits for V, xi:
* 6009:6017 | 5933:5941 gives 0.12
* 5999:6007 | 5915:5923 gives 0.06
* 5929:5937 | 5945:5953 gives -0.01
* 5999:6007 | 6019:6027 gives -0.10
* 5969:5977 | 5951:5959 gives -0.23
